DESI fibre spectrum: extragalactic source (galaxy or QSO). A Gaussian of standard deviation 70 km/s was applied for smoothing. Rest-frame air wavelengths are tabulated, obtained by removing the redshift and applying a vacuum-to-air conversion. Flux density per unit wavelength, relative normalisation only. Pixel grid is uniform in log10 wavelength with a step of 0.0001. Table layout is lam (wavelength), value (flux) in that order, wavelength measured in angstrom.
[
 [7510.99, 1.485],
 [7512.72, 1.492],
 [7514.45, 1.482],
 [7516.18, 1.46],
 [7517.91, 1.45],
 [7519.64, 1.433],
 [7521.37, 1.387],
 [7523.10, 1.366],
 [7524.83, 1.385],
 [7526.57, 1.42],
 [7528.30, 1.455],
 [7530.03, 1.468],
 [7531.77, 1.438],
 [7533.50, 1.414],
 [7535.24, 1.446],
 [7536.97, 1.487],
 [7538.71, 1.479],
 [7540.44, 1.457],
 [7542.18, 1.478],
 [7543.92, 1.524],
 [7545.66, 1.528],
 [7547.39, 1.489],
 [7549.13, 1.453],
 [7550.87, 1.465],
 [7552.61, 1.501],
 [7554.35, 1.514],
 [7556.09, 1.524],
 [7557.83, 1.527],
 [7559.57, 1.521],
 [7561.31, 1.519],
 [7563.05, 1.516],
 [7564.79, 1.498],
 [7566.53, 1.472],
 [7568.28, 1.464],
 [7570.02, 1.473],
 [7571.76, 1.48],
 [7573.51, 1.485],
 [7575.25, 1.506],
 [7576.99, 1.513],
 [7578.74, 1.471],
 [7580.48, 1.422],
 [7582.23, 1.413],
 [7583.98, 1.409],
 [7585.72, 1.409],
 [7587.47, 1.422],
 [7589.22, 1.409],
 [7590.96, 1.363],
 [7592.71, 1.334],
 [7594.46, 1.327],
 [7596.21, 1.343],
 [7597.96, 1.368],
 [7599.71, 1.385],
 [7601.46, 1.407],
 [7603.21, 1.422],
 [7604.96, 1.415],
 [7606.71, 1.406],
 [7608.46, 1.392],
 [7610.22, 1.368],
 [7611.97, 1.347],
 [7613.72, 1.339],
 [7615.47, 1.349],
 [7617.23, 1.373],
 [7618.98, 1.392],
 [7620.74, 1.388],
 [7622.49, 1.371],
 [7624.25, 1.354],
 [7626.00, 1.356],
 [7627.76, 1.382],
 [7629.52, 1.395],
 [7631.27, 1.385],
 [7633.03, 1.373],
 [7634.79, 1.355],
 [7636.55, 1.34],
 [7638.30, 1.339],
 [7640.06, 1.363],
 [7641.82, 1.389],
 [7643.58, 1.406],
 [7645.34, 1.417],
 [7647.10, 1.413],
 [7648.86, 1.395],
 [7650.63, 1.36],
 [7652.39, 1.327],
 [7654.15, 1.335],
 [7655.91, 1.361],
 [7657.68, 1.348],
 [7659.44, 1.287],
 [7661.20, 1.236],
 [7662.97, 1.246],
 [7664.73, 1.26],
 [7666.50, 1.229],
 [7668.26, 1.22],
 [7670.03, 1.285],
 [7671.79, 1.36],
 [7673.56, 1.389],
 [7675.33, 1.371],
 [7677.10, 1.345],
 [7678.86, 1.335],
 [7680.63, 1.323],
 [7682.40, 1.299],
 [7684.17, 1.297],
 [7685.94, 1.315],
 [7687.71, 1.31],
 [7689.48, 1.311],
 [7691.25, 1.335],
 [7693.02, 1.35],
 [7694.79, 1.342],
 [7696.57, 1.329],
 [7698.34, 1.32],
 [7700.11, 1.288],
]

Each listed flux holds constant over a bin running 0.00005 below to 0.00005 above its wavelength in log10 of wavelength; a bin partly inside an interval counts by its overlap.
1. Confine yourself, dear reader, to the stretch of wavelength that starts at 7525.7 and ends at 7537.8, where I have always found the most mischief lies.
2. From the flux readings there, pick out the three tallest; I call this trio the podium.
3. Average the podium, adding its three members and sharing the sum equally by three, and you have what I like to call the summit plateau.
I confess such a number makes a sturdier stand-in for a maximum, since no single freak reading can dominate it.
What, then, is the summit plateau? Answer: 1.47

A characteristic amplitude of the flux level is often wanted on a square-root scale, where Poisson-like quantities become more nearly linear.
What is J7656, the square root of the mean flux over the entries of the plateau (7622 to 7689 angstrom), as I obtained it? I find 1.16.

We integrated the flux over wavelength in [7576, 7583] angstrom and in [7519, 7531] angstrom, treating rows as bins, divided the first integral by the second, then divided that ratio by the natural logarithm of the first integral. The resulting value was 0.26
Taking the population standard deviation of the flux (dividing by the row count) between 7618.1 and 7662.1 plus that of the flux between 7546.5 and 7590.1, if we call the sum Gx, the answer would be 0.079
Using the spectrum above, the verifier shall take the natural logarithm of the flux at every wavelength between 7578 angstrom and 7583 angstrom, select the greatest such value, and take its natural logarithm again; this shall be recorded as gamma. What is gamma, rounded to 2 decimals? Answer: -0.95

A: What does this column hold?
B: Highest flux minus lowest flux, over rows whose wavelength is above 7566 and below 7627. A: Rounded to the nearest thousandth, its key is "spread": 0.186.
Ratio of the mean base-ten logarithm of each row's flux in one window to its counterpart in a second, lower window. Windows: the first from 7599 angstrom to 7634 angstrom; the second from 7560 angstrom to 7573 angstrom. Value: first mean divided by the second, 0.81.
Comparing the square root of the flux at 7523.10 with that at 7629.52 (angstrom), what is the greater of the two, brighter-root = 1.18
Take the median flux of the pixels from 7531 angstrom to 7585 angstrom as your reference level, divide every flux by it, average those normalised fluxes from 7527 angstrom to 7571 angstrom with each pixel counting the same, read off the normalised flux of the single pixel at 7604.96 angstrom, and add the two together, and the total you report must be 1.96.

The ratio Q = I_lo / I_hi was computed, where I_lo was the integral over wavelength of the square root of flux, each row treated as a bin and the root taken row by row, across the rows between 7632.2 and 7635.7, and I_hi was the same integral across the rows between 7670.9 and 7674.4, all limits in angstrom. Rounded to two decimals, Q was 0.99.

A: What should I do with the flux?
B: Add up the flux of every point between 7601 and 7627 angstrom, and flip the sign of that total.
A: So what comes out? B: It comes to -20.7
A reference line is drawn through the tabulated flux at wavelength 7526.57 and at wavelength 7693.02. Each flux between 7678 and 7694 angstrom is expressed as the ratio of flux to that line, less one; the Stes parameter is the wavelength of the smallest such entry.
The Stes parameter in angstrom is 7684.17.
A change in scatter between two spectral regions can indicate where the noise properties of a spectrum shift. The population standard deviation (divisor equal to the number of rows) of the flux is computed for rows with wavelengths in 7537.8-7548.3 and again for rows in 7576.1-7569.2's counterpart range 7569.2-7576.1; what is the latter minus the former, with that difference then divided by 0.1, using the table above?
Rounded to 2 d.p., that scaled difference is -0.13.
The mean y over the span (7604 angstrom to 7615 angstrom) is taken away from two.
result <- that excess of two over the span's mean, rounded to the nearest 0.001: 0.622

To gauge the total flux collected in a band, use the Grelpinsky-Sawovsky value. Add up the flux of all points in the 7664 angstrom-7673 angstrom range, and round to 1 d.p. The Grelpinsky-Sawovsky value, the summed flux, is 6.4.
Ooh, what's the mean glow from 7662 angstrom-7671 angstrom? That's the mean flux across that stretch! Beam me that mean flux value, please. 1.25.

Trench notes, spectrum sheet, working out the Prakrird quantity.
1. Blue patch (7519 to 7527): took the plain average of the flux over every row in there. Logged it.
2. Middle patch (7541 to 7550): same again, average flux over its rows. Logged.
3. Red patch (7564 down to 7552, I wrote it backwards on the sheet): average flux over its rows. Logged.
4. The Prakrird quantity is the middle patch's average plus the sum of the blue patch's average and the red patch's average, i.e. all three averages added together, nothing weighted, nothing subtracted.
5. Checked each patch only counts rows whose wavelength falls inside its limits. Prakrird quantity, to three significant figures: 4.41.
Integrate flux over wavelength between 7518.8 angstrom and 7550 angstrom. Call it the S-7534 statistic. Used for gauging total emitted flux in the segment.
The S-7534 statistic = 45.3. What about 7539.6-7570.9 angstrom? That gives 46.8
